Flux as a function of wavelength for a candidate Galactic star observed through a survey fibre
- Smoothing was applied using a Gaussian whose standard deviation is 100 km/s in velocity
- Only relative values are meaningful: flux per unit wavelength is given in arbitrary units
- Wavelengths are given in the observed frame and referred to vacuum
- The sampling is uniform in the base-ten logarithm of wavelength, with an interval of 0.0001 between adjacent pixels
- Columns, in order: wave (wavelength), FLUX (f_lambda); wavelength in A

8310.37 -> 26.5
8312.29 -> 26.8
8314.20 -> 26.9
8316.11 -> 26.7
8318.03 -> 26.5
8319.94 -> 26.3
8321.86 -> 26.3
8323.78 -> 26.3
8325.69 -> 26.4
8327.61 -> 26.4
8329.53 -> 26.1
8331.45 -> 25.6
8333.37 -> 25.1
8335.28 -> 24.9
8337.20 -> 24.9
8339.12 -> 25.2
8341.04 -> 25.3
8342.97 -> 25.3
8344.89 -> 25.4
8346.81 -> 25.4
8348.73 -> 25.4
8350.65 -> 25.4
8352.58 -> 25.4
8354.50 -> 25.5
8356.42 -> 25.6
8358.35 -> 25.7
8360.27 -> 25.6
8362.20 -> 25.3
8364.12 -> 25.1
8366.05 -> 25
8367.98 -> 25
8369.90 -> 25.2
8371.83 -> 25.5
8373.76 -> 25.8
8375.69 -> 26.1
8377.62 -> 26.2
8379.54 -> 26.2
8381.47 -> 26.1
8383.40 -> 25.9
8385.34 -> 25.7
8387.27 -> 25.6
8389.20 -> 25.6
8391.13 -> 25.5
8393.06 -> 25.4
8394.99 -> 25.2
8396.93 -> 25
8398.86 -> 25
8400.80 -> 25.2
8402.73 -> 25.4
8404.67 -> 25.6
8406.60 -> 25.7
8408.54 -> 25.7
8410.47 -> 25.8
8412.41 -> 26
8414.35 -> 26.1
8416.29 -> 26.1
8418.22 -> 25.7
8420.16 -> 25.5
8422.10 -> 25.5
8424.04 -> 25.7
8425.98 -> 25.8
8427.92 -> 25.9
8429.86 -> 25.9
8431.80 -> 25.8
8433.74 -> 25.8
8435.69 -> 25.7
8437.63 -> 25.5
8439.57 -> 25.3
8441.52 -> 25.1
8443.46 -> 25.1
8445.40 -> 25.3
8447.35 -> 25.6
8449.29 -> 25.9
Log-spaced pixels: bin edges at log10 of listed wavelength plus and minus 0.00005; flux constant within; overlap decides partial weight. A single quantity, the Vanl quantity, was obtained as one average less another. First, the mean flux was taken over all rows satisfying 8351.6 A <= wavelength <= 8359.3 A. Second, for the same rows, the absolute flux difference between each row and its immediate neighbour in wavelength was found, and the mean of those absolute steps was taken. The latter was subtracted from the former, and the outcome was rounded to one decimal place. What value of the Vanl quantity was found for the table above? 25.4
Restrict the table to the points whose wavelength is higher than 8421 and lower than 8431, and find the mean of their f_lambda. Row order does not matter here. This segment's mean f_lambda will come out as 25.8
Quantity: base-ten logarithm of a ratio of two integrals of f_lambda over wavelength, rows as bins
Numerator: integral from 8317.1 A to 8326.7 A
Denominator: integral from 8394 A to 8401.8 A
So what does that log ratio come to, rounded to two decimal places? 0.11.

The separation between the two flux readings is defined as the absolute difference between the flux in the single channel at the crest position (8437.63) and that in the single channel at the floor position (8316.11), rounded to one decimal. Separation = 1.2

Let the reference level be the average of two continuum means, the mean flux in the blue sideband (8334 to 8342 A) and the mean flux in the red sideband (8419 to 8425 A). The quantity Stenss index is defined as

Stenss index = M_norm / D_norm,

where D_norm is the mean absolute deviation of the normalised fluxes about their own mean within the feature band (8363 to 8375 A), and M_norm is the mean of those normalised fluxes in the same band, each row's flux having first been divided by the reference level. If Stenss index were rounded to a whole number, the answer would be 99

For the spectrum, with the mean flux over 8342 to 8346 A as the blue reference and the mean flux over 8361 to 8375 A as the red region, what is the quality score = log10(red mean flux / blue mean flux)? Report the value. -0.001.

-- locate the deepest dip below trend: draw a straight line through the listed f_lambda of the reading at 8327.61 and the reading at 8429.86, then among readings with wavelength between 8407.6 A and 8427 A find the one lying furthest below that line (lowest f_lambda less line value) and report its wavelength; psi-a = 8420.16 A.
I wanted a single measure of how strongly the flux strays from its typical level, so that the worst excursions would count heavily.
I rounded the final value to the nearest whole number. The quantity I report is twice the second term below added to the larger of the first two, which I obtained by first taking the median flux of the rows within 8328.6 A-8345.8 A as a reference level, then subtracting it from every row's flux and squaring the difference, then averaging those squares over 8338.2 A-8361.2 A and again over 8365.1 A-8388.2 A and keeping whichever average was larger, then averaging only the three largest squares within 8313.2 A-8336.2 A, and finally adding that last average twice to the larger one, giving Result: 4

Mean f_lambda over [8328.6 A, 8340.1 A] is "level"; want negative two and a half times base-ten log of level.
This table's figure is -3.51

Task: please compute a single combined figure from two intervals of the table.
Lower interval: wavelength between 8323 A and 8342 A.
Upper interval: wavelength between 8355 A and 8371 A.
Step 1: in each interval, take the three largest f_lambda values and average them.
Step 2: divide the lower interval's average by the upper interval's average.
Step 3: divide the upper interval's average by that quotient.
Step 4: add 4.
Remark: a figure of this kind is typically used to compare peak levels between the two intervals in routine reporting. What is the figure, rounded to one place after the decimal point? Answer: 28.9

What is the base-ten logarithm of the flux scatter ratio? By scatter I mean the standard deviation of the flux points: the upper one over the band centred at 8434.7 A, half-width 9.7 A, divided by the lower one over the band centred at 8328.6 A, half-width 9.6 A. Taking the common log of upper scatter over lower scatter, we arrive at -0.30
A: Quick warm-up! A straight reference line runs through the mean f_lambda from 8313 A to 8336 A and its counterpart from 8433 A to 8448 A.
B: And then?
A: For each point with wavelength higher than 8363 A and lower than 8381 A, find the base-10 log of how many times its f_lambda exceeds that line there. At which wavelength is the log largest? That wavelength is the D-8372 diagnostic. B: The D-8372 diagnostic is 8379.54 A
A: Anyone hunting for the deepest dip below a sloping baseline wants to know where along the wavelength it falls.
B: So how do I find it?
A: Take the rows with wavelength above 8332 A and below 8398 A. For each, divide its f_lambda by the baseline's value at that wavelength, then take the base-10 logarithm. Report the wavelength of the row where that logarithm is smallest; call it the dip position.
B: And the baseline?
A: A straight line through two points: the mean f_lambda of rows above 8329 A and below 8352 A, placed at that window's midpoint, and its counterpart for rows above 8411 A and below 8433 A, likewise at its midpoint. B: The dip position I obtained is 8396.93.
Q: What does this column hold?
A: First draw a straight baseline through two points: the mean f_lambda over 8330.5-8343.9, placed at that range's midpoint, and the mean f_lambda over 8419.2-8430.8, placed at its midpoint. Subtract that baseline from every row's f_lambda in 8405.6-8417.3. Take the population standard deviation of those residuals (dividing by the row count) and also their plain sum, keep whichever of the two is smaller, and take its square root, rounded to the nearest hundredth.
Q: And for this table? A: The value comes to 0.39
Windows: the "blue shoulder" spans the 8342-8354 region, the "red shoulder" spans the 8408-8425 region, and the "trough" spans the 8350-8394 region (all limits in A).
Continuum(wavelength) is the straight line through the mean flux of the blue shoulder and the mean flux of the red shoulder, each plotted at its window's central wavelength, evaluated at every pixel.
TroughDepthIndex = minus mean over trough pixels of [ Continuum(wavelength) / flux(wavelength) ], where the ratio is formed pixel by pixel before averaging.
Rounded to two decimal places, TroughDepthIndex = -1.00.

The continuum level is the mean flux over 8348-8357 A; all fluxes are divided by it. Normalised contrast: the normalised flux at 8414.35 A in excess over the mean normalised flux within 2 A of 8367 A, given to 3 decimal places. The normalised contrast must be 0.043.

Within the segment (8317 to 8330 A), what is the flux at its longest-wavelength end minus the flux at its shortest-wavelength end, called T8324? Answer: -0.4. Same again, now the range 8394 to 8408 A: 0.5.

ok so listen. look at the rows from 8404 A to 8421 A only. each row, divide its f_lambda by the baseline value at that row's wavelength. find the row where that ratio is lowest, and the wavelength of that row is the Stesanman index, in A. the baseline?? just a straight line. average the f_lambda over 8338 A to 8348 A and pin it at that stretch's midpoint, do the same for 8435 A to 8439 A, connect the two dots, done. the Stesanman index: 8420.16 A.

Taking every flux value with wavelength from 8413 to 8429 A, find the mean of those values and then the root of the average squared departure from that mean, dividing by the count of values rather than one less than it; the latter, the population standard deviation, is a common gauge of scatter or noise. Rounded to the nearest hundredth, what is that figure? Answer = 0.22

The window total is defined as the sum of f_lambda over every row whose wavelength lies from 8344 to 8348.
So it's 50.8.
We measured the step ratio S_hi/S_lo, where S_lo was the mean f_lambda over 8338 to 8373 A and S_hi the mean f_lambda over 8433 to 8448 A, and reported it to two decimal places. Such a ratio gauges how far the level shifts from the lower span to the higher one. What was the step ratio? 1.00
